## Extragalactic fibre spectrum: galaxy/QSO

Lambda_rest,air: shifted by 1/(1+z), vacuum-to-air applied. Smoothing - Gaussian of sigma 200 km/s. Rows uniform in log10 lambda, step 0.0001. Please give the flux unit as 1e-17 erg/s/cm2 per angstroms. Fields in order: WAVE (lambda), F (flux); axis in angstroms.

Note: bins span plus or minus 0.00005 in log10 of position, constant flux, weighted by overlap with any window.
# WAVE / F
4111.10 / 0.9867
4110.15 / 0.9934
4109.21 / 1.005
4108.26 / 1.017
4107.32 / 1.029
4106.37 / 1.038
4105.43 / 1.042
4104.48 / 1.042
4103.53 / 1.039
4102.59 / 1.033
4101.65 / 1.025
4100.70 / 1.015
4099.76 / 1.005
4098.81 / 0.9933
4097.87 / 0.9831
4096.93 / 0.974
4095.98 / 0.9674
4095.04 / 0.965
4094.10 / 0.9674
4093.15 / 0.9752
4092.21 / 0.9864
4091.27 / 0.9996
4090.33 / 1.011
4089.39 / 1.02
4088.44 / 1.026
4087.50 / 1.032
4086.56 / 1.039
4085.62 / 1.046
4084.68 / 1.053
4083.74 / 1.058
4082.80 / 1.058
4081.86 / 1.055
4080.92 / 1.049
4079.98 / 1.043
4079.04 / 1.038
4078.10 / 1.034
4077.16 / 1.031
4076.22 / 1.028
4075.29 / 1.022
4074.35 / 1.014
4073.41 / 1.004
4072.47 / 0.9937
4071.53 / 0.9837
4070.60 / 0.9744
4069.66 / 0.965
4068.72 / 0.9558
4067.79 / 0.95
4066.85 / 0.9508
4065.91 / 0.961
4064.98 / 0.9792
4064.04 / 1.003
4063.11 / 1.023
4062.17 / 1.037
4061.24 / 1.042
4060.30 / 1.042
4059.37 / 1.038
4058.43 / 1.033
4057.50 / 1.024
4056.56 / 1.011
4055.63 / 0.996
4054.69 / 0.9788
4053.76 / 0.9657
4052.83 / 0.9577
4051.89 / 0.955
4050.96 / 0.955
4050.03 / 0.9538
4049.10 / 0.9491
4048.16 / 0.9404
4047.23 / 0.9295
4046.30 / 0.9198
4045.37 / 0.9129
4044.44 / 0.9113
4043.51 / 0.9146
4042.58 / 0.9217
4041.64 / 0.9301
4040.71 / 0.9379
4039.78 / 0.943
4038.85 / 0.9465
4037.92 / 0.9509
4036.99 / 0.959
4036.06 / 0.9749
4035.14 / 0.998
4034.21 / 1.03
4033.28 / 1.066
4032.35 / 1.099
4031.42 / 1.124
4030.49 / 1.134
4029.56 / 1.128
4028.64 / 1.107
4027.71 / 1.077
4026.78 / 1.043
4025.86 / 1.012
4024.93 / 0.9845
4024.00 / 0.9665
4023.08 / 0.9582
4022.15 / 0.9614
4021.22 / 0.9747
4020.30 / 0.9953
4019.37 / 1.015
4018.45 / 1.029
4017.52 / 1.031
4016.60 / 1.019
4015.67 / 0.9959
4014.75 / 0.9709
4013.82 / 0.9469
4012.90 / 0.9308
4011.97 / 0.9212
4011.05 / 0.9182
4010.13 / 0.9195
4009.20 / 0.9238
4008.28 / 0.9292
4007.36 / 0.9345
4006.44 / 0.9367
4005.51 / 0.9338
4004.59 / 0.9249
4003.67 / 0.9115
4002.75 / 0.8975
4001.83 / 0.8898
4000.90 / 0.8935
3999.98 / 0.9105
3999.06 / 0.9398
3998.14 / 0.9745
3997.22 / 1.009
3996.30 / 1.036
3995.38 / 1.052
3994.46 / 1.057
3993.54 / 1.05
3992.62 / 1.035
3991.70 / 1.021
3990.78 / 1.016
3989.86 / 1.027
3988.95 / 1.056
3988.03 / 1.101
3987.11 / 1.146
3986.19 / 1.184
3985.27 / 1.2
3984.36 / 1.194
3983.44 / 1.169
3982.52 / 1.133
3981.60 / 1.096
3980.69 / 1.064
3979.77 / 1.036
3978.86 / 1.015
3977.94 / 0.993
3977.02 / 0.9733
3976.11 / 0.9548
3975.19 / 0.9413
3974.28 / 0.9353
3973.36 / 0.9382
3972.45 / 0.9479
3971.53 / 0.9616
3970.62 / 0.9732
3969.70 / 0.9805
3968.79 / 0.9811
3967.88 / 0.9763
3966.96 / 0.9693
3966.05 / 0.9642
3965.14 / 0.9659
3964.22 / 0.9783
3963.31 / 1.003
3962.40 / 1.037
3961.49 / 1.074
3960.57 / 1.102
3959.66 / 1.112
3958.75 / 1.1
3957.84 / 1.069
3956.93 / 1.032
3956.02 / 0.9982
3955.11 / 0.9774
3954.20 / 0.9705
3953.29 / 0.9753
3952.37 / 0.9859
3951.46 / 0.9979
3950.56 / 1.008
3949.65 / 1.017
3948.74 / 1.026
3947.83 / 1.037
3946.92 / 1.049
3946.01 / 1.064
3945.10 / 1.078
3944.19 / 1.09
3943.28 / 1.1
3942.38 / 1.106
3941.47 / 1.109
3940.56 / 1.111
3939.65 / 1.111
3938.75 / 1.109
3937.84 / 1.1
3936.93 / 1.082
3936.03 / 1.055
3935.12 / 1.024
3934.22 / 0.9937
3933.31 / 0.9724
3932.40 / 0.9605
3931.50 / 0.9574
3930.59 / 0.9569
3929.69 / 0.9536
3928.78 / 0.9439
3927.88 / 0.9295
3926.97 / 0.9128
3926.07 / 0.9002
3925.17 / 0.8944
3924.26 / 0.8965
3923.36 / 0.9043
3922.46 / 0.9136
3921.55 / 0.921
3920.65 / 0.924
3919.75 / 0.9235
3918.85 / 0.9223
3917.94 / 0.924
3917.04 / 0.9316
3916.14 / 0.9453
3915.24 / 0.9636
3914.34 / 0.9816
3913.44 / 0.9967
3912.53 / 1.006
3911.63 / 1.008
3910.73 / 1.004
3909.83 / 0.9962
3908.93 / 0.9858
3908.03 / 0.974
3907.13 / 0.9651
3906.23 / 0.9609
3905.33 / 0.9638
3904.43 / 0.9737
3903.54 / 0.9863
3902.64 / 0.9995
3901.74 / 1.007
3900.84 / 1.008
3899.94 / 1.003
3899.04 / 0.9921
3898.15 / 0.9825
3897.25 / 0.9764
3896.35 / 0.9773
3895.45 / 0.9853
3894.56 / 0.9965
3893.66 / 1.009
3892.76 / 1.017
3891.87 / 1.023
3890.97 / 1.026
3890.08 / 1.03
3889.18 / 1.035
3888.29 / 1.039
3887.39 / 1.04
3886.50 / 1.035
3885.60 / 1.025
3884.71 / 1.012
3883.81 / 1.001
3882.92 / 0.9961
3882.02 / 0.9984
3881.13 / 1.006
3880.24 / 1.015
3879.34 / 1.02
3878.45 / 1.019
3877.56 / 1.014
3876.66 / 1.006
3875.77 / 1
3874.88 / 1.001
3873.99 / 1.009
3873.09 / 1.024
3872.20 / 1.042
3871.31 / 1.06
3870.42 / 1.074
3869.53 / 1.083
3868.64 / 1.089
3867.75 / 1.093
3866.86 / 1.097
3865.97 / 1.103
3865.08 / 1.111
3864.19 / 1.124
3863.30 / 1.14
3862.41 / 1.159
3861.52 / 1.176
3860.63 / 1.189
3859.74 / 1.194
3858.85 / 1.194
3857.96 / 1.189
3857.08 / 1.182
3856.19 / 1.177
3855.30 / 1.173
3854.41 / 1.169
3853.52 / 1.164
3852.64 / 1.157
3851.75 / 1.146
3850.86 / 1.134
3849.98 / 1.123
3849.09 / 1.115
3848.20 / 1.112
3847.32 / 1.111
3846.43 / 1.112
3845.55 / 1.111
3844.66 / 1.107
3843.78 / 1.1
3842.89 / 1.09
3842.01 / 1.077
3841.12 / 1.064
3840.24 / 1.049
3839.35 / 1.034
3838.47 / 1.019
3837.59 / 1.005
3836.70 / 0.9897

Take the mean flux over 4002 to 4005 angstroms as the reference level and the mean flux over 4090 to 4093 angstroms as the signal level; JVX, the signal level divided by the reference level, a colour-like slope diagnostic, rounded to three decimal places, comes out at 1.096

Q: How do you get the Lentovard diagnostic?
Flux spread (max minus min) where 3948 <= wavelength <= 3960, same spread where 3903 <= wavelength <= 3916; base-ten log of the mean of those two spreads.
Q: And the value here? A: -1.0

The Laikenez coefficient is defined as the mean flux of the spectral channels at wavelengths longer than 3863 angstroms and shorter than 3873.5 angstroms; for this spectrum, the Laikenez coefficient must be 1.087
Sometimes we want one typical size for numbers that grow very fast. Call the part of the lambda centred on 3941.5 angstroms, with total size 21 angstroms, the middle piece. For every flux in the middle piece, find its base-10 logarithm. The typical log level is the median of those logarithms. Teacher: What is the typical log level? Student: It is 0.02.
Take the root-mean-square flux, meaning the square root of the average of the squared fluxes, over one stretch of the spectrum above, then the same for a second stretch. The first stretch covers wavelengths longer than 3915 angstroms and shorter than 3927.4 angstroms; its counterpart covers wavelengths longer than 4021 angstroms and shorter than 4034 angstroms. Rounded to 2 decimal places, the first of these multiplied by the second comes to 0.96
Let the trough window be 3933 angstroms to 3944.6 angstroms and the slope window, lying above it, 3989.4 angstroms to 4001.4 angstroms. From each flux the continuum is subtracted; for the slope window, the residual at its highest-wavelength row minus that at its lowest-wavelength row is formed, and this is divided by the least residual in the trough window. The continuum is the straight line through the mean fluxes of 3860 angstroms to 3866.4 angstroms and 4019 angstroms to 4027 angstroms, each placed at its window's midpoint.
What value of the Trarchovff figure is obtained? 1.2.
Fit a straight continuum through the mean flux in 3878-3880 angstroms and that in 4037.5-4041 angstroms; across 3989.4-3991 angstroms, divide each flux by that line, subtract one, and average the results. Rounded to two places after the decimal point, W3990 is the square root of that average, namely 0.24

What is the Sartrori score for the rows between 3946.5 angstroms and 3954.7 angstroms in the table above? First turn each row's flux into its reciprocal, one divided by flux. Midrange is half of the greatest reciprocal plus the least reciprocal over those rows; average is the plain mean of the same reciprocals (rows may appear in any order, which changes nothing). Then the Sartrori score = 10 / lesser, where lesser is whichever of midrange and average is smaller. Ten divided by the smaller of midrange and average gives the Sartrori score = 10.08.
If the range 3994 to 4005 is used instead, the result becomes 9.66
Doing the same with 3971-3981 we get 9.96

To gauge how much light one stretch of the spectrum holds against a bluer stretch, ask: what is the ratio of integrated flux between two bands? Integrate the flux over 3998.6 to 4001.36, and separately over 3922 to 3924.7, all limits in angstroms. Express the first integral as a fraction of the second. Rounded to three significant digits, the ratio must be 1.03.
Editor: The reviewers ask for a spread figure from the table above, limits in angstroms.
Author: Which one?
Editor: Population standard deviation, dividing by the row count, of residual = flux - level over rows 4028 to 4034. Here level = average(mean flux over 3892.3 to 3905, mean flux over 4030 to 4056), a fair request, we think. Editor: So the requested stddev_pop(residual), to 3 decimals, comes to 0.023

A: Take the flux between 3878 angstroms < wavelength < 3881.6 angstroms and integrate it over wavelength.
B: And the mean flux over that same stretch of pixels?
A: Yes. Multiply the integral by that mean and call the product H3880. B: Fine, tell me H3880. 3.7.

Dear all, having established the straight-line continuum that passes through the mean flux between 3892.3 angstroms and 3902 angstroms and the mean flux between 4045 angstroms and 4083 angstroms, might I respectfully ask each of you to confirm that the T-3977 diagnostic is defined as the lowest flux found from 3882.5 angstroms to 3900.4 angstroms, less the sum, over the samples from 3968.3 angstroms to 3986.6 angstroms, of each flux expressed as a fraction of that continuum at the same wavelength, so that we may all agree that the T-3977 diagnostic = -19.8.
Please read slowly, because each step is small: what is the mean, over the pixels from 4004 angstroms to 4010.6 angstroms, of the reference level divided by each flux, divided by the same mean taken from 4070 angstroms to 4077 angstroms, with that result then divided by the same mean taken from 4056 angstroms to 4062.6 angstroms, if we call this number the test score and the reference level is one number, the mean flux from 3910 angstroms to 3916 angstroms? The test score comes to 1.12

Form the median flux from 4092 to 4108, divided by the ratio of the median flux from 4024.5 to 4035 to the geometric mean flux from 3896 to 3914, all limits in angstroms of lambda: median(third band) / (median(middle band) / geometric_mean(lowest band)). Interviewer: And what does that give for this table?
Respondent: 0.92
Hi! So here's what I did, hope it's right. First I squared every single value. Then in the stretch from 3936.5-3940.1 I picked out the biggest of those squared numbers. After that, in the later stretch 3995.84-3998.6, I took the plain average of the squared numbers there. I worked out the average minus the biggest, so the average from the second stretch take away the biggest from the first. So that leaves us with -0.22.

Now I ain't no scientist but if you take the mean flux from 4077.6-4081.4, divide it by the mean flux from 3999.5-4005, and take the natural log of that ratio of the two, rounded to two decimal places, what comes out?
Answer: 0.14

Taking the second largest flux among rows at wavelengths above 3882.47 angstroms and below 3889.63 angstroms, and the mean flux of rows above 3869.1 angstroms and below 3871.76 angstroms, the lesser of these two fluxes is 1.04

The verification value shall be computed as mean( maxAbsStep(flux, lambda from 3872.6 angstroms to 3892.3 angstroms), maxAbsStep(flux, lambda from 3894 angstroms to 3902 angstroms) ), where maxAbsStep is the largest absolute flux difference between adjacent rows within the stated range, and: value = 0.0131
